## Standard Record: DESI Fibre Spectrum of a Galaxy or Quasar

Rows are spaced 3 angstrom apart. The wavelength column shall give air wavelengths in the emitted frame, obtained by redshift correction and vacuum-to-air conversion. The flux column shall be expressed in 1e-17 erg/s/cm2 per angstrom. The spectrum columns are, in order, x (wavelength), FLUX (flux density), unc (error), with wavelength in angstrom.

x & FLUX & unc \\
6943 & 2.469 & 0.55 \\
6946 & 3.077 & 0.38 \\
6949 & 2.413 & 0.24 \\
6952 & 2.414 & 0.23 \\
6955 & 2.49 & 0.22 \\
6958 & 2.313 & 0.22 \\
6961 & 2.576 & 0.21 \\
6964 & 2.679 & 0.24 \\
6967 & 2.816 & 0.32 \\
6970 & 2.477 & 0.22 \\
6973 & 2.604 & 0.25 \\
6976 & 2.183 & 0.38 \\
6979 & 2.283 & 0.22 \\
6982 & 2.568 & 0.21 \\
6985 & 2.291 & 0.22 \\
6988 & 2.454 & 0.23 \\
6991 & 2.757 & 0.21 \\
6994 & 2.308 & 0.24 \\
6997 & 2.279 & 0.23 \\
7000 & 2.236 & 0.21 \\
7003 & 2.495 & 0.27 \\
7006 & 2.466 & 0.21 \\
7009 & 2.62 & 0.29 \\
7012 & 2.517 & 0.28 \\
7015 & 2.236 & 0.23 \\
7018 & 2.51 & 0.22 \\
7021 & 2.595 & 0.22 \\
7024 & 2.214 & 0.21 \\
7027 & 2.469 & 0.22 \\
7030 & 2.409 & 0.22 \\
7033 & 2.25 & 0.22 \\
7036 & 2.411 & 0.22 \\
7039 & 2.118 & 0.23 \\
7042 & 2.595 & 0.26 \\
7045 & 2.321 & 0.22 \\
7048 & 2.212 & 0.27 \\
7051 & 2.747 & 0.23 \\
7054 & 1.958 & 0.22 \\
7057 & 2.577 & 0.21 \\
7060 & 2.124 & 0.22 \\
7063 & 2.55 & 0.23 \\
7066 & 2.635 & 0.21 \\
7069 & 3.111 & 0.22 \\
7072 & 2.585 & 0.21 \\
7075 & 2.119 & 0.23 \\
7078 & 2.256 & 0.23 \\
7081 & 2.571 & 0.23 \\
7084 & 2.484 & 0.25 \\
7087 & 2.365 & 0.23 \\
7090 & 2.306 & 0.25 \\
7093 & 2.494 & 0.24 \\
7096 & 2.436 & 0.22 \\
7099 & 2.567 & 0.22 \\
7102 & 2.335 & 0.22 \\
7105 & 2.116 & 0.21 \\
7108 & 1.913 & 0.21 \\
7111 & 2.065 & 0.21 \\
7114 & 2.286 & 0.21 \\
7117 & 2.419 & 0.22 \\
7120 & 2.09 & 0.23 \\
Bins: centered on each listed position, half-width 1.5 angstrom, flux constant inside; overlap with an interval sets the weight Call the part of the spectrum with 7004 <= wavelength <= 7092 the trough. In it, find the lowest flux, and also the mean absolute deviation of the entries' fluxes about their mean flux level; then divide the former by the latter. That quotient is 11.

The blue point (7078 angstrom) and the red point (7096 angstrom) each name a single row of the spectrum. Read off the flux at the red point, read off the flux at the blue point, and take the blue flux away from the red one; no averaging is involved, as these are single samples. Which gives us 0.2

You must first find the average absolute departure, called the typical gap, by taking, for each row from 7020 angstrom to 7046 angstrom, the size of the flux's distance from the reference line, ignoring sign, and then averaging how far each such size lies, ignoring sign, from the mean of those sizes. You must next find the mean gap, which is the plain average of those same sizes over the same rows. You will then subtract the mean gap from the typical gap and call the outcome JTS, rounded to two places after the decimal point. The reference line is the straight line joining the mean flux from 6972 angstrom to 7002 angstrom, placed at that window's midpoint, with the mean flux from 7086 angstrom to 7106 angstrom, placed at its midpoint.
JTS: -0.06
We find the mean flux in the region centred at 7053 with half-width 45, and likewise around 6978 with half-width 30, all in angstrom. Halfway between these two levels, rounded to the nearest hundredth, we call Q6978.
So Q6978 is 2.44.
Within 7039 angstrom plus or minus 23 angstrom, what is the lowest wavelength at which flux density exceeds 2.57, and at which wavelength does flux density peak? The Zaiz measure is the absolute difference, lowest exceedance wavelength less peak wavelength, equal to 30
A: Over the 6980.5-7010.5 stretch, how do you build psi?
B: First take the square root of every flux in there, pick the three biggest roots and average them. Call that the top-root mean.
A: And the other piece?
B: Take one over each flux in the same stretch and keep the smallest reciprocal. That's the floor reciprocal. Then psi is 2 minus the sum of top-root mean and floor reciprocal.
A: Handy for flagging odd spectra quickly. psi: 0.01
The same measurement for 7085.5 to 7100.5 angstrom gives 0.03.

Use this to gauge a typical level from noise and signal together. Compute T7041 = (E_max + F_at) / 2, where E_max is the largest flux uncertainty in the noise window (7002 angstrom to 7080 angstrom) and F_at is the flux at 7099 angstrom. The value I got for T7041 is 1.43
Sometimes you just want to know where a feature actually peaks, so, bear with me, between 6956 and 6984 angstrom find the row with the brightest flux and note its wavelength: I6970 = 6967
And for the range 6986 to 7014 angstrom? 6991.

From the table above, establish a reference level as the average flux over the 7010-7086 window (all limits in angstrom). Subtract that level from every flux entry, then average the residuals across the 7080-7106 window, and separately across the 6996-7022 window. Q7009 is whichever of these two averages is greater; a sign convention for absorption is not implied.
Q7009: 0.016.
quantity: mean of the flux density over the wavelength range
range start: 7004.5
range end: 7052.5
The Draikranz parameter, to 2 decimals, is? 2.42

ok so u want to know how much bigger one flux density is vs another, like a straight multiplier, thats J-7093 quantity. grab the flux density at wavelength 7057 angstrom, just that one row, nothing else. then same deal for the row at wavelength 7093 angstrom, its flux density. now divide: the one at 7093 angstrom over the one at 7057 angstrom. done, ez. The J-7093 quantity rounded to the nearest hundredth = 0.97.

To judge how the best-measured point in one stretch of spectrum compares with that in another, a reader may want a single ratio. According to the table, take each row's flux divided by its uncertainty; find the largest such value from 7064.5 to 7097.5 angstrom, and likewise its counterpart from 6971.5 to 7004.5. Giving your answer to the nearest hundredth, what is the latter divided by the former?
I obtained 0.93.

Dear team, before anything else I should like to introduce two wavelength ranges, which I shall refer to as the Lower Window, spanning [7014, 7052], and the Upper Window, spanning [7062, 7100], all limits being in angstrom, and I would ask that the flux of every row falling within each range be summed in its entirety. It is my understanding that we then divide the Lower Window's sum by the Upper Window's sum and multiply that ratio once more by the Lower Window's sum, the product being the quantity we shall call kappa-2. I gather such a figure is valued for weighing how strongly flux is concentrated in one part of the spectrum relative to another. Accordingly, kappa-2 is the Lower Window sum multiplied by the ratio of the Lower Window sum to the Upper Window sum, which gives 29.8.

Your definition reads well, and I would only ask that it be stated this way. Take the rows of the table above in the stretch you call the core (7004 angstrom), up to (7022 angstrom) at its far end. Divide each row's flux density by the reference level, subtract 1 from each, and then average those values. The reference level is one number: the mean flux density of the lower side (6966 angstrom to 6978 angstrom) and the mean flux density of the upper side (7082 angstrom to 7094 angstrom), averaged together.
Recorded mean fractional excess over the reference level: 0.01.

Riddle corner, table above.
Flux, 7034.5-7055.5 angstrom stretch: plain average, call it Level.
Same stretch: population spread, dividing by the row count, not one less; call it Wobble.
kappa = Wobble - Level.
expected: -2.08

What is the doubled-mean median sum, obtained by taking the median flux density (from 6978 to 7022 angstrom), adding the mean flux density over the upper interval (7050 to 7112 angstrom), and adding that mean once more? 7.26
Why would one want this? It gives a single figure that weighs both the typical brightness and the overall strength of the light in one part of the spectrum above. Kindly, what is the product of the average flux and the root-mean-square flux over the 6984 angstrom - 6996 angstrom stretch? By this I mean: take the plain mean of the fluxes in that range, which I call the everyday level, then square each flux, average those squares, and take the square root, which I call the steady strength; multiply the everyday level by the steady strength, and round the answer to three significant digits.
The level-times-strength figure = 6.03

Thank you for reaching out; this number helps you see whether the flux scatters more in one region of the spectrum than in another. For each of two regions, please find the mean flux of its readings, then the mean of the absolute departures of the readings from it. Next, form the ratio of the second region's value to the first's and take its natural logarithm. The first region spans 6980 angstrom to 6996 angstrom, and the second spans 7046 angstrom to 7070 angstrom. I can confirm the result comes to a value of 0.67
